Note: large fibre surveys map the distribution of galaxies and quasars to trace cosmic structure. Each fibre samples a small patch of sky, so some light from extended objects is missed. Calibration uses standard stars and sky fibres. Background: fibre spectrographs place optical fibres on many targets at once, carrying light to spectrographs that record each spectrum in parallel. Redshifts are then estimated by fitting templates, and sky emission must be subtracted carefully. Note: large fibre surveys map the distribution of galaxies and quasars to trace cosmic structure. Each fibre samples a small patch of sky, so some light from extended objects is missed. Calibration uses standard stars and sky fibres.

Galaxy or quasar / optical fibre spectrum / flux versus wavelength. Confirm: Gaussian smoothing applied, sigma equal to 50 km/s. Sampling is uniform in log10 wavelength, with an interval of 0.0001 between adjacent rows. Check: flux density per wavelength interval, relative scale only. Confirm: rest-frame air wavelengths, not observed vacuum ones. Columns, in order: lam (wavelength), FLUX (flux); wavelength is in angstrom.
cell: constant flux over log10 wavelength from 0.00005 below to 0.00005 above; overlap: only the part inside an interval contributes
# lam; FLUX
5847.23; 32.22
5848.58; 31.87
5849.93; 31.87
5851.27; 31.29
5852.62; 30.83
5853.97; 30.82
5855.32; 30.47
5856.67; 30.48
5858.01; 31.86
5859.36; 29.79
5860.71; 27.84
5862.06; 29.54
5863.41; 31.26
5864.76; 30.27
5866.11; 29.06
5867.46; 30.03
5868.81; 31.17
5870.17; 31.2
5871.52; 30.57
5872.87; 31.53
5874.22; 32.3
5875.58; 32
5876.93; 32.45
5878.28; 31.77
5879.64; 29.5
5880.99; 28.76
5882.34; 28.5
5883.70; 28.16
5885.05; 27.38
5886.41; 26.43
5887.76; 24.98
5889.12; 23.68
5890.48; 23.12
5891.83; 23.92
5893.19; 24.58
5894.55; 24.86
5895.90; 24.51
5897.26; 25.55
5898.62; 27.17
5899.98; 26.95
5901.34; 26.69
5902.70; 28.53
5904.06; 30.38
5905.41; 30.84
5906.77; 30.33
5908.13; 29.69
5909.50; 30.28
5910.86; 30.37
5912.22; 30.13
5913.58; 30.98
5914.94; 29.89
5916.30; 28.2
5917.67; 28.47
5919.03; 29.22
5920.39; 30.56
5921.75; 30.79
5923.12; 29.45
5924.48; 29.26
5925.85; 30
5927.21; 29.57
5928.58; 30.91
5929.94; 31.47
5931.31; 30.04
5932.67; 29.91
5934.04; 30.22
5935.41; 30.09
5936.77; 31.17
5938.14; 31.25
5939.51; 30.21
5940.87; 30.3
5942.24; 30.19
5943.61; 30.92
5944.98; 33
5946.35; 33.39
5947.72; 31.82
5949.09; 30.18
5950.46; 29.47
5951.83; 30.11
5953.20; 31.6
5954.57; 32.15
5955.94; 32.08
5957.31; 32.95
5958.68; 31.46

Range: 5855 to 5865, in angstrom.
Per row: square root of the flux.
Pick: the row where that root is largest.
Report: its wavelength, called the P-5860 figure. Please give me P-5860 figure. 5858.01 angstrom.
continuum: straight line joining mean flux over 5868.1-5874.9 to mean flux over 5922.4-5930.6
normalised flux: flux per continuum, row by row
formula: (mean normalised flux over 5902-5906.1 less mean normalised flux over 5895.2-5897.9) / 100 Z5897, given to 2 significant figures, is 0.0016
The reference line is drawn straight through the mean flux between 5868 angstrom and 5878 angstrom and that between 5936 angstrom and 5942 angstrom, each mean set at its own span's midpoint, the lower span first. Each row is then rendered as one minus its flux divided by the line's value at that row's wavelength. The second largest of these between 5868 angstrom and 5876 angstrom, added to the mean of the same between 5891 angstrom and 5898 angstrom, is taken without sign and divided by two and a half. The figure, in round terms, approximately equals 0.091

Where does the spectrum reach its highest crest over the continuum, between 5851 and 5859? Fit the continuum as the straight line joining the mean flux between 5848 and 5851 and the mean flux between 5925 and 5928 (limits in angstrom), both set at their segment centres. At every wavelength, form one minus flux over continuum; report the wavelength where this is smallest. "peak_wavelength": 5858.01 angstrom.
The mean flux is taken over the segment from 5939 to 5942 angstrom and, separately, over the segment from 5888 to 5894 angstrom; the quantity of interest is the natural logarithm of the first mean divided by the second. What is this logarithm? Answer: 0.24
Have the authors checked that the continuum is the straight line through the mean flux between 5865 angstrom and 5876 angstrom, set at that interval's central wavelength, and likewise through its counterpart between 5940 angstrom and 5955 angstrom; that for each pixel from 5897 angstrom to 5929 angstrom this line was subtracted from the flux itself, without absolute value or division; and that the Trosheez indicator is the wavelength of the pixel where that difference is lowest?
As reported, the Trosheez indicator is 5897.26 angstrom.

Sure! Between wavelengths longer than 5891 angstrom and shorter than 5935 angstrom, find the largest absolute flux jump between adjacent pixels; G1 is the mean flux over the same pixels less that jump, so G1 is 27.0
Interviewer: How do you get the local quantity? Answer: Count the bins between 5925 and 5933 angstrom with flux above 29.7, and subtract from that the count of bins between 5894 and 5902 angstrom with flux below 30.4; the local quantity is -1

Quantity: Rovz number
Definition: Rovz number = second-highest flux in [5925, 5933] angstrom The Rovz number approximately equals 30.91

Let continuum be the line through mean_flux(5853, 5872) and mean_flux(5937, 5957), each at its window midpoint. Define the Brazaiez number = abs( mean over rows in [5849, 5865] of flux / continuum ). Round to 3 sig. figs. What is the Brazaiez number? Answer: 1.01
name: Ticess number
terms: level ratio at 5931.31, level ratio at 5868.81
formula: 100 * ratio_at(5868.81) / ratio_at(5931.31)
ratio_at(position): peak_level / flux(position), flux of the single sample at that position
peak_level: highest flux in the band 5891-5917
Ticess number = 96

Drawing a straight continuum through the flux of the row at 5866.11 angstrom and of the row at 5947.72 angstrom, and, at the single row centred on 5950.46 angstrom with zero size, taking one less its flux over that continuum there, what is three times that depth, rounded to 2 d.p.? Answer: 0.23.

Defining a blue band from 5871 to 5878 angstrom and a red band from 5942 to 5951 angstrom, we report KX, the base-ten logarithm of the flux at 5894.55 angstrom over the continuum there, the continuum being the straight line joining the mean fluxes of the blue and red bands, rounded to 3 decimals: -0.105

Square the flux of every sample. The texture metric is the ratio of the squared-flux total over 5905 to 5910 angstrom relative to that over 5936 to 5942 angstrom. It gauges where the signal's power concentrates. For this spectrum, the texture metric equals 0.97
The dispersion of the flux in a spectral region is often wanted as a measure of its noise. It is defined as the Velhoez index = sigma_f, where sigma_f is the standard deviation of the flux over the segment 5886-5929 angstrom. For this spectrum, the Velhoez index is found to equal 2.5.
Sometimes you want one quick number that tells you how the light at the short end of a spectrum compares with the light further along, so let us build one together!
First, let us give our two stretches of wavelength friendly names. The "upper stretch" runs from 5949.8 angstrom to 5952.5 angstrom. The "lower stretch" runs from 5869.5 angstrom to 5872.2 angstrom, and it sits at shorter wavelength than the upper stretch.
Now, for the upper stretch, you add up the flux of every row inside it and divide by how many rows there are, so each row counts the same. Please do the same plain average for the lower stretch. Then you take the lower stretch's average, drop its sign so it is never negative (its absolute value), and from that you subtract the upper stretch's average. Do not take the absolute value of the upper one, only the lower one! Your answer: 1.1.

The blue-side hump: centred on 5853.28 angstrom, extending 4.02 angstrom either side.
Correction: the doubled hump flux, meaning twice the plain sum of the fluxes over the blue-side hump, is 372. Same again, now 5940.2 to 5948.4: 379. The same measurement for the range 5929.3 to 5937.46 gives 366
